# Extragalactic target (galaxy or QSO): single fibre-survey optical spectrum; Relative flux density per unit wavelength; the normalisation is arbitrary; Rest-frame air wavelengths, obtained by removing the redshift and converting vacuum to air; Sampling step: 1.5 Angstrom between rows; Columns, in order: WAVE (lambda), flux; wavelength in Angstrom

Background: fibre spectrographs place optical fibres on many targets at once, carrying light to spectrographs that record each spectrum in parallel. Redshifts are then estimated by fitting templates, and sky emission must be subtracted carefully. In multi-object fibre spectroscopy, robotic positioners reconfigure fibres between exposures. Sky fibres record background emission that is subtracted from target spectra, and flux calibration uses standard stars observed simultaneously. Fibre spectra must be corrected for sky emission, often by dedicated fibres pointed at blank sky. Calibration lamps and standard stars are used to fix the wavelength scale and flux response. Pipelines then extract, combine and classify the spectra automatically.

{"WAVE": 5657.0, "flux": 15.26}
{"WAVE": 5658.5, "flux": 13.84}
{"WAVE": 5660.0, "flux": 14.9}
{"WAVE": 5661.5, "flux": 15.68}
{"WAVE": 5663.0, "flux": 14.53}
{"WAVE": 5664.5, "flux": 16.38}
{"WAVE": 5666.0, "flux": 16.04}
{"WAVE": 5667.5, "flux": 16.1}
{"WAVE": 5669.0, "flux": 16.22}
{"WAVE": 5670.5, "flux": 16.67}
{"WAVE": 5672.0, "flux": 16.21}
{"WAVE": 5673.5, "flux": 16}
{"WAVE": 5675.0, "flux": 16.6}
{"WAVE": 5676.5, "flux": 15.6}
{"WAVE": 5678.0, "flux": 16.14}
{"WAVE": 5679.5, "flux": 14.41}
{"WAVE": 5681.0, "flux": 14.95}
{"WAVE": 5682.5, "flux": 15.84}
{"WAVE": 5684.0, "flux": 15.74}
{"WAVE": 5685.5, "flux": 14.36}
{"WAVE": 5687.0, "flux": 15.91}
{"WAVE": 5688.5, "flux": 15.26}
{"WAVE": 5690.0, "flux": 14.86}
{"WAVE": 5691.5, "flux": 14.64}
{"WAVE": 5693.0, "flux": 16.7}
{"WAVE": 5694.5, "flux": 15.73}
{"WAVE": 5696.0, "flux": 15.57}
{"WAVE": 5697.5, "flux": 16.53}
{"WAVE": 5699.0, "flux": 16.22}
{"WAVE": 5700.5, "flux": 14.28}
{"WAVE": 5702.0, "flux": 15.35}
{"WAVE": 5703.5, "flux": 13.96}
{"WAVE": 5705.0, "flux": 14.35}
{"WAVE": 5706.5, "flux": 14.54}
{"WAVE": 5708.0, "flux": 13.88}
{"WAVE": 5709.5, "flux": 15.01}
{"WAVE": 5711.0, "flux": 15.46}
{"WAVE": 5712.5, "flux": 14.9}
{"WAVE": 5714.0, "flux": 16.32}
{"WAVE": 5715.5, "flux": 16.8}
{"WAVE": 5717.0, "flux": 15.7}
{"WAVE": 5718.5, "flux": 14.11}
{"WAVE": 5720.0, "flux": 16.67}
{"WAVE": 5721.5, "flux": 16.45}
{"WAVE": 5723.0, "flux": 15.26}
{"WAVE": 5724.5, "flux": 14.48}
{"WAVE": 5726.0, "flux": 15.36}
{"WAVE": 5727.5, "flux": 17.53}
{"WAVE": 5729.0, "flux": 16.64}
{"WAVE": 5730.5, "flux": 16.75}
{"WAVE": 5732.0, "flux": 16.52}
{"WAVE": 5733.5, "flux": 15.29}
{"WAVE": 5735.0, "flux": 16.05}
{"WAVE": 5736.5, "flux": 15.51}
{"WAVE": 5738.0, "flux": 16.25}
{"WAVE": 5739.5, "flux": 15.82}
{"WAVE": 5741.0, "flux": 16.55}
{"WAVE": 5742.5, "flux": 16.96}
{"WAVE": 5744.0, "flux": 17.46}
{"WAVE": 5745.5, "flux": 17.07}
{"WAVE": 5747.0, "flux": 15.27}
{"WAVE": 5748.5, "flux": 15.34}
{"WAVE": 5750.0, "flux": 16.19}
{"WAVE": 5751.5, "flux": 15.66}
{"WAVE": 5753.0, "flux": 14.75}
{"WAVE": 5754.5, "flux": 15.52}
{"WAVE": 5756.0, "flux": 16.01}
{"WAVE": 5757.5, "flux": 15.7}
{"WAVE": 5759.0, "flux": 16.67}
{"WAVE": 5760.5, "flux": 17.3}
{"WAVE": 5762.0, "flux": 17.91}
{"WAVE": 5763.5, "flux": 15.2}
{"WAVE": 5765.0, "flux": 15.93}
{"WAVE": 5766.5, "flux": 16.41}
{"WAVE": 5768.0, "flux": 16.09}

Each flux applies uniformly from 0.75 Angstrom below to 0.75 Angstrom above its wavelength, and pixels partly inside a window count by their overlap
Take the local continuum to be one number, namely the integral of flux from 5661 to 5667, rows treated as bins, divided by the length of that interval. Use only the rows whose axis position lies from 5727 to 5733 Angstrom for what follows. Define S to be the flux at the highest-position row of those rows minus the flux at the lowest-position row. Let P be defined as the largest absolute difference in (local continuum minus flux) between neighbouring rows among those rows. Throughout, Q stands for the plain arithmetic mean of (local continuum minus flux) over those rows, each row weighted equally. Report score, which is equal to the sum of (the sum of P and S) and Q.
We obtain -1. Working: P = 0.9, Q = -1.2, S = -1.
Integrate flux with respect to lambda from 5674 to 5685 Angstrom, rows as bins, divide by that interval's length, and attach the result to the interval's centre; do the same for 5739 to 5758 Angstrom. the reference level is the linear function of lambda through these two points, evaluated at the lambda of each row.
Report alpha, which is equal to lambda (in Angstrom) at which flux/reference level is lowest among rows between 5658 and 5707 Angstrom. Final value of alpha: 5703.5 Angstrom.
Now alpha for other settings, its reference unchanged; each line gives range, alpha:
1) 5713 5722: 5718.5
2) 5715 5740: 5718.5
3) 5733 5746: 5733.5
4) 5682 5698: 5685.5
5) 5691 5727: 5708.0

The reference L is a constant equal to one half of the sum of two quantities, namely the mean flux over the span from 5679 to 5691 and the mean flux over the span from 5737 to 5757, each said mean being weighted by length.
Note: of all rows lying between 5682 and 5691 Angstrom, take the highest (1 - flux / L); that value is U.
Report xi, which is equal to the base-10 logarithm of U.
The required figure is -1.10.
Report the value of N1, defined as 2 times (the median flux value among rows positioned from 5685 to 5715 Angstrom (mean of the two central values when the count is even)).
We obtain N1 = 30.3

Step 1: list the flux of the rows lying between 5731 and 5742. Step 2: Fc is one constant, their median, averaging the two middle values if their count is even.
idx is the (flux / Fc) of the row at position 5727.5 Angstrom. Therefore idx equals 1.09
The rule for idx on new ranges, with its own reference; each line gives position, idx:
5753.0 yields 0.92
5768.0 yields 1.00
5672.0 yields 1.01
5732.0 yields 1.03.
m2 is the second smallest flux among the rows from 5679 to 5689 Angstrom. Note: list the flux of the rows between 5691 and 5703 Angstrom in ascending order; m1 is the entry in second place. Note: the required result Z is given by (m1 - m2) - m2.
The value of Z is -14.18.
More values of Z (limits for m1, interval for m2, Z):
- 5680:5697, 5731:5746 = -16.38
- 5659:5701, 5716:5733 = -14.60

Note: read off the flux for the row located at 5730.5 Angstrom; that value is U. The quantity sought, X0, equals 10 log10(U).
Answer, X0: 12.2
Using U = 16.75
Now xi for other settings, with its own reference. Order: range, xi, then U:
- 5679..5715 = -0.95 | 0.11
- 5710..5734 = -1.02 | 0.10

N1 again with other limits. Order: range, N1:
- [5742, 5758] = 31.4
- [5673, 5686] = 31.5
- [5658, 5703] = 31.5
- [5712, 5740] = 32.1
